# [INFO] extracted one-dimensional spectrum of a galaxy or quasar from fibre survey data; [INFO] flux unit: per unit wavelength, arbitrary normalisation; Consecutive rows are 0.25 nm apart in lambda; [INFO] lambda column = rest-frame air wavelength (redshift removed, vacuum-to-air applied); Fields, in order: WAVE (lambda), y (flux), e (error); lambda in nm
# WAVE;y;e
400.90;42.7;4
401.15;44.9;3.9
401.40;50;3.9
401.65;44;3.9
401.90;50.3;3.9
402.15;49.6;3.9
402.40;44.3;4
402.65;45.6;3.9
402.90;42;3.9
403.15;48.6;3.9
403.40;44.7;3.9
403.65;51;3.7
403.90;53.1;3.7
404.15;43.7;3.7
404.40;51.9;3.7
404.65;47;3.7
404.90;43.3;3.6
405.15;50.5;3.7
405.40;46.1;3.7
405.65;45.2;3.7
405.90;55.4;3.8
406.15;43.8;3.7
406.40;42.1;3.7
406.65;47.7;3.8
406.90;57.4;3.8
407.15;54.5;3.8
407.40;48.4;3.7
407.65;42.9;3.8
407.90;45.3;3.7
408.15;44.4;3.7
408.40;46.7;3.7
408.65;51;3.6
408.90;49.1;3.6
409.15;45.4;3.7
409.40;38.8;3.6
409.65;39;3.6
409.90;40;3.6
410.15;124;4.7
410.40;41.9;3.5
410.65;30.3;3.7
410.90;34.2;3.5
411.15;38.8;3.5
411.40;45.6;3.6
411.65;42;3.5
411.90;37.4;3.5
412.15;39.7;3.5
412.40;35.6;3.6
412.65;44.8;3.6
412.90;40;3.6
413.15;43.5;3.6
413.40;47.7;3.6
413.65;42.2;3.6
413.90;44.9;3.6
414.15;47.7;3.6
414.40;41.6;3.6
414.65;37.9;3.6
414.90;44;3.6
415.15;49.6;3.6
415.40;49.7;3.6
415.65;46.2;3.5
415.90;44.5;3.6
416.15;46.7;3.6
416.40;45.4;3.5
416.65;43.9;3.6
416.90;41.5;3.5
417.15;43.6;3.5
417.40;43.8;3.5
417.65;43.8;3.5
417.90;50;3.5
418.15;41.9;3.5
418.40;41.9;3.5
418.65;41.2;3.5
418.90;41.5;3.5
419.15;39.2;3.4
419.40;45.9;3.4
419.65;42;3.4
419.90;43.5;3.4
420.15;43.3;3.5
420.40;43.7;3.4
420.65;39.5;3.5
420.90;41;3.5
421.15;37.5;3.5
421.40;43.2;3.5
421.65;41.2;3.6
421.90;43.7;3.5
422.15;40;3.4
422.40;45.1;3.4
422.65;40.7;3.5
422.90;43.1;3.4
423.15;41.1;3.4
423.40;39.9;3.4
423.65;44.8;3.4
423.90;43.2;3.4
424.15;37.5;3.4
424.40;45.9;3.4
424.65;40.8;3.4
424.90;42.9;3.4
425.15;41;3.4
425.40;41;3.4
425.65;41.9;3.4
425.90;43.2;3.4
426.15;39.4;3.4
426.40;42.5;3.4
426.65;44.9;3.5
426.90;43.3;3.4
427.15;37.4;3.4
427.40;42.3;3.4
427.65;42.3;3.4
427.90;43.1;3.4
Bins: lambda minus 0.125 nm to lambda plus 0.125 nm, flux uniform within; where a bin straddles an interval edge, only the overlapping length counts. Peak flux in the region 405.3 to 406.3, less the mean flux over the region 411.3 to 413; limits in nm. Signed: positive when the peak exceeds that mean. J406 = 15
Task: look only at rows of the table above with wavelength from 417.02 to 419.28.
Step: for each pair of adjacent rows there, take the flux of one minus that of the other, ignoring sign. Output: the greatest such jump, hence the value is 8.1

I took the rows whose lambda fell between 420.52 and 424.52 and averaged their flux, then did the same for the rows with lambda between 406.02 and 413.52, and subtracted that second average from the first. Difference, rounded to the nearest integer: -4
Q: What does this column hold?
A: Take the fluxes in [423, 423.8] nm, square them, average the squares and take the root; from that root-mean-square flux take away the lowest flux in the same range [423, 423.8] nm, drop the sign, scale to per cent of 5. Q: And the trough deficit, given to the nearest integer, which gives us 42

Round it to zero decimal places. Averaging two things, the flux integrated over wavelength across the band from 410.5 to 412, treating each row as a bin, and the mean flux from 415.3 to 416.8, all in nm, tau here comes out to 52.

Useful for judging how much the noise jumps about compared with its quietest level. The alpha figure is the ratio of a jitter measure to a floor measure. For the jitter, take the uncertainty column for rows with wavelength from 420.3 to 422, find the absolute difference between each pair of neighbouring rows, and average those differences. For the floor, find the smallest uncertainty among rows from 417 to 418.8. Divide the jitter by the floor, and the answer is 0.014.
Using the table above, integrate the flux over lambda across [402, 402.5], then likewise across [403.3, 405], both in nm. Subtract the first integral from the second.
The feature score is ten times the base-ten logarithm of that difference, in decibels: 18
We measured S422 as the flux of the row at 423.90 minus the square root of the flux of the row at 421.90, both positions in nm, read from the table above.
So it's 36.6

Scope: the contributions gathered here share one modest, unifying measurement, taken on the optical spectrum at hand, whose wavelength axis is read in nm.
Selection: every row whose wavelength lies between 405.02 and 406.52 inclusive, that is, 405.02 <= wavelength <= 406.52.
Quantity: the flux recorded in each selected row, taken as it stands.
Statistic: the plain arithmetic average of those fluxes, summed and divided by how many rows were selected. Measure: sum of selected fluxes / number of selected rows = 47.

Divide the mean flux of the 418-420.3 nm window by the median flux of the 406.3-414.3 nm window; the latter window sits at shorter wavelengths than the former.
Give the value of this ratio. 0.96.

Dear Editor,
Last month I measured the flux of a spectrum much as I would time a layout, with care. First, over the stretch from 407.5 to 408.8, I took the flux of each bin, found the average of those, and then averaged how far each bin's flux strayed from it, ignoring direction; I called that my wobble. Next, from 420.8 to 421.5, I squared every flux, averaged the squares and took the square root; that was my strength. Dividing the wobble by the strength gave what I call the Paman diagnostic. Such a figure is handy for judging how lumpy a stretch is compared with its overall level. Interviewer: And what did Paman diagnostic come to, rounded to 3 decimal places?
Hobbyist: 0.055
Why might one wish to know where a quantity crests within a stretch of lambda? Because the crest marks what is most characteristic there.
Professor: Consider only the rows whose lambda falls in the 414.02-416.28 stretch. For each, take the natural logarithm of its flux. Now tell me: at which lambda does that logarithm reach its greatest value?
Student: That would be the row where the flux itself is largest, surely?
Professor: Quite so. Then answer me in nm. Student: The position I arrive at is 415.40 nm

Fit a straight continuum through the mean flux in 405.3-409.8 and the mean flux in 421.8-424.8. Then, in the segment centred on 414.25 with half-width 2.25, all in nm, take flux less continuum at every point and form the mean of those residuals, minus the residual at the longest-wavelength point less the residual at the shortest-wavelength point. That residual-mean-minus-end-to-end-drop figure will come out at -8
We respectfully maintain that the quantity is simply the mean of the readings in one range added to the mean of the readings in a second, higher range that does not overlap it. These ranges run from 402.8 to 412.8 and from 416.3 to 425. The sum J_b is 89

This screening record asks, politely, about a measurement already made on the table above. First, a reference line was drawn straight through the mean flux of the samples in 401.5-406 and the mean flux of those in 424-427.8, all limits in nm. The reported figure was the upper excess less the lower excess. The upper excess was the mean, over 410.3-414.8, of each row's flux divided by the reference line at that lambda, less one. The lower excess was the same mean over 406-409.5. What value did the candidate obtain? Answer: -0.11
